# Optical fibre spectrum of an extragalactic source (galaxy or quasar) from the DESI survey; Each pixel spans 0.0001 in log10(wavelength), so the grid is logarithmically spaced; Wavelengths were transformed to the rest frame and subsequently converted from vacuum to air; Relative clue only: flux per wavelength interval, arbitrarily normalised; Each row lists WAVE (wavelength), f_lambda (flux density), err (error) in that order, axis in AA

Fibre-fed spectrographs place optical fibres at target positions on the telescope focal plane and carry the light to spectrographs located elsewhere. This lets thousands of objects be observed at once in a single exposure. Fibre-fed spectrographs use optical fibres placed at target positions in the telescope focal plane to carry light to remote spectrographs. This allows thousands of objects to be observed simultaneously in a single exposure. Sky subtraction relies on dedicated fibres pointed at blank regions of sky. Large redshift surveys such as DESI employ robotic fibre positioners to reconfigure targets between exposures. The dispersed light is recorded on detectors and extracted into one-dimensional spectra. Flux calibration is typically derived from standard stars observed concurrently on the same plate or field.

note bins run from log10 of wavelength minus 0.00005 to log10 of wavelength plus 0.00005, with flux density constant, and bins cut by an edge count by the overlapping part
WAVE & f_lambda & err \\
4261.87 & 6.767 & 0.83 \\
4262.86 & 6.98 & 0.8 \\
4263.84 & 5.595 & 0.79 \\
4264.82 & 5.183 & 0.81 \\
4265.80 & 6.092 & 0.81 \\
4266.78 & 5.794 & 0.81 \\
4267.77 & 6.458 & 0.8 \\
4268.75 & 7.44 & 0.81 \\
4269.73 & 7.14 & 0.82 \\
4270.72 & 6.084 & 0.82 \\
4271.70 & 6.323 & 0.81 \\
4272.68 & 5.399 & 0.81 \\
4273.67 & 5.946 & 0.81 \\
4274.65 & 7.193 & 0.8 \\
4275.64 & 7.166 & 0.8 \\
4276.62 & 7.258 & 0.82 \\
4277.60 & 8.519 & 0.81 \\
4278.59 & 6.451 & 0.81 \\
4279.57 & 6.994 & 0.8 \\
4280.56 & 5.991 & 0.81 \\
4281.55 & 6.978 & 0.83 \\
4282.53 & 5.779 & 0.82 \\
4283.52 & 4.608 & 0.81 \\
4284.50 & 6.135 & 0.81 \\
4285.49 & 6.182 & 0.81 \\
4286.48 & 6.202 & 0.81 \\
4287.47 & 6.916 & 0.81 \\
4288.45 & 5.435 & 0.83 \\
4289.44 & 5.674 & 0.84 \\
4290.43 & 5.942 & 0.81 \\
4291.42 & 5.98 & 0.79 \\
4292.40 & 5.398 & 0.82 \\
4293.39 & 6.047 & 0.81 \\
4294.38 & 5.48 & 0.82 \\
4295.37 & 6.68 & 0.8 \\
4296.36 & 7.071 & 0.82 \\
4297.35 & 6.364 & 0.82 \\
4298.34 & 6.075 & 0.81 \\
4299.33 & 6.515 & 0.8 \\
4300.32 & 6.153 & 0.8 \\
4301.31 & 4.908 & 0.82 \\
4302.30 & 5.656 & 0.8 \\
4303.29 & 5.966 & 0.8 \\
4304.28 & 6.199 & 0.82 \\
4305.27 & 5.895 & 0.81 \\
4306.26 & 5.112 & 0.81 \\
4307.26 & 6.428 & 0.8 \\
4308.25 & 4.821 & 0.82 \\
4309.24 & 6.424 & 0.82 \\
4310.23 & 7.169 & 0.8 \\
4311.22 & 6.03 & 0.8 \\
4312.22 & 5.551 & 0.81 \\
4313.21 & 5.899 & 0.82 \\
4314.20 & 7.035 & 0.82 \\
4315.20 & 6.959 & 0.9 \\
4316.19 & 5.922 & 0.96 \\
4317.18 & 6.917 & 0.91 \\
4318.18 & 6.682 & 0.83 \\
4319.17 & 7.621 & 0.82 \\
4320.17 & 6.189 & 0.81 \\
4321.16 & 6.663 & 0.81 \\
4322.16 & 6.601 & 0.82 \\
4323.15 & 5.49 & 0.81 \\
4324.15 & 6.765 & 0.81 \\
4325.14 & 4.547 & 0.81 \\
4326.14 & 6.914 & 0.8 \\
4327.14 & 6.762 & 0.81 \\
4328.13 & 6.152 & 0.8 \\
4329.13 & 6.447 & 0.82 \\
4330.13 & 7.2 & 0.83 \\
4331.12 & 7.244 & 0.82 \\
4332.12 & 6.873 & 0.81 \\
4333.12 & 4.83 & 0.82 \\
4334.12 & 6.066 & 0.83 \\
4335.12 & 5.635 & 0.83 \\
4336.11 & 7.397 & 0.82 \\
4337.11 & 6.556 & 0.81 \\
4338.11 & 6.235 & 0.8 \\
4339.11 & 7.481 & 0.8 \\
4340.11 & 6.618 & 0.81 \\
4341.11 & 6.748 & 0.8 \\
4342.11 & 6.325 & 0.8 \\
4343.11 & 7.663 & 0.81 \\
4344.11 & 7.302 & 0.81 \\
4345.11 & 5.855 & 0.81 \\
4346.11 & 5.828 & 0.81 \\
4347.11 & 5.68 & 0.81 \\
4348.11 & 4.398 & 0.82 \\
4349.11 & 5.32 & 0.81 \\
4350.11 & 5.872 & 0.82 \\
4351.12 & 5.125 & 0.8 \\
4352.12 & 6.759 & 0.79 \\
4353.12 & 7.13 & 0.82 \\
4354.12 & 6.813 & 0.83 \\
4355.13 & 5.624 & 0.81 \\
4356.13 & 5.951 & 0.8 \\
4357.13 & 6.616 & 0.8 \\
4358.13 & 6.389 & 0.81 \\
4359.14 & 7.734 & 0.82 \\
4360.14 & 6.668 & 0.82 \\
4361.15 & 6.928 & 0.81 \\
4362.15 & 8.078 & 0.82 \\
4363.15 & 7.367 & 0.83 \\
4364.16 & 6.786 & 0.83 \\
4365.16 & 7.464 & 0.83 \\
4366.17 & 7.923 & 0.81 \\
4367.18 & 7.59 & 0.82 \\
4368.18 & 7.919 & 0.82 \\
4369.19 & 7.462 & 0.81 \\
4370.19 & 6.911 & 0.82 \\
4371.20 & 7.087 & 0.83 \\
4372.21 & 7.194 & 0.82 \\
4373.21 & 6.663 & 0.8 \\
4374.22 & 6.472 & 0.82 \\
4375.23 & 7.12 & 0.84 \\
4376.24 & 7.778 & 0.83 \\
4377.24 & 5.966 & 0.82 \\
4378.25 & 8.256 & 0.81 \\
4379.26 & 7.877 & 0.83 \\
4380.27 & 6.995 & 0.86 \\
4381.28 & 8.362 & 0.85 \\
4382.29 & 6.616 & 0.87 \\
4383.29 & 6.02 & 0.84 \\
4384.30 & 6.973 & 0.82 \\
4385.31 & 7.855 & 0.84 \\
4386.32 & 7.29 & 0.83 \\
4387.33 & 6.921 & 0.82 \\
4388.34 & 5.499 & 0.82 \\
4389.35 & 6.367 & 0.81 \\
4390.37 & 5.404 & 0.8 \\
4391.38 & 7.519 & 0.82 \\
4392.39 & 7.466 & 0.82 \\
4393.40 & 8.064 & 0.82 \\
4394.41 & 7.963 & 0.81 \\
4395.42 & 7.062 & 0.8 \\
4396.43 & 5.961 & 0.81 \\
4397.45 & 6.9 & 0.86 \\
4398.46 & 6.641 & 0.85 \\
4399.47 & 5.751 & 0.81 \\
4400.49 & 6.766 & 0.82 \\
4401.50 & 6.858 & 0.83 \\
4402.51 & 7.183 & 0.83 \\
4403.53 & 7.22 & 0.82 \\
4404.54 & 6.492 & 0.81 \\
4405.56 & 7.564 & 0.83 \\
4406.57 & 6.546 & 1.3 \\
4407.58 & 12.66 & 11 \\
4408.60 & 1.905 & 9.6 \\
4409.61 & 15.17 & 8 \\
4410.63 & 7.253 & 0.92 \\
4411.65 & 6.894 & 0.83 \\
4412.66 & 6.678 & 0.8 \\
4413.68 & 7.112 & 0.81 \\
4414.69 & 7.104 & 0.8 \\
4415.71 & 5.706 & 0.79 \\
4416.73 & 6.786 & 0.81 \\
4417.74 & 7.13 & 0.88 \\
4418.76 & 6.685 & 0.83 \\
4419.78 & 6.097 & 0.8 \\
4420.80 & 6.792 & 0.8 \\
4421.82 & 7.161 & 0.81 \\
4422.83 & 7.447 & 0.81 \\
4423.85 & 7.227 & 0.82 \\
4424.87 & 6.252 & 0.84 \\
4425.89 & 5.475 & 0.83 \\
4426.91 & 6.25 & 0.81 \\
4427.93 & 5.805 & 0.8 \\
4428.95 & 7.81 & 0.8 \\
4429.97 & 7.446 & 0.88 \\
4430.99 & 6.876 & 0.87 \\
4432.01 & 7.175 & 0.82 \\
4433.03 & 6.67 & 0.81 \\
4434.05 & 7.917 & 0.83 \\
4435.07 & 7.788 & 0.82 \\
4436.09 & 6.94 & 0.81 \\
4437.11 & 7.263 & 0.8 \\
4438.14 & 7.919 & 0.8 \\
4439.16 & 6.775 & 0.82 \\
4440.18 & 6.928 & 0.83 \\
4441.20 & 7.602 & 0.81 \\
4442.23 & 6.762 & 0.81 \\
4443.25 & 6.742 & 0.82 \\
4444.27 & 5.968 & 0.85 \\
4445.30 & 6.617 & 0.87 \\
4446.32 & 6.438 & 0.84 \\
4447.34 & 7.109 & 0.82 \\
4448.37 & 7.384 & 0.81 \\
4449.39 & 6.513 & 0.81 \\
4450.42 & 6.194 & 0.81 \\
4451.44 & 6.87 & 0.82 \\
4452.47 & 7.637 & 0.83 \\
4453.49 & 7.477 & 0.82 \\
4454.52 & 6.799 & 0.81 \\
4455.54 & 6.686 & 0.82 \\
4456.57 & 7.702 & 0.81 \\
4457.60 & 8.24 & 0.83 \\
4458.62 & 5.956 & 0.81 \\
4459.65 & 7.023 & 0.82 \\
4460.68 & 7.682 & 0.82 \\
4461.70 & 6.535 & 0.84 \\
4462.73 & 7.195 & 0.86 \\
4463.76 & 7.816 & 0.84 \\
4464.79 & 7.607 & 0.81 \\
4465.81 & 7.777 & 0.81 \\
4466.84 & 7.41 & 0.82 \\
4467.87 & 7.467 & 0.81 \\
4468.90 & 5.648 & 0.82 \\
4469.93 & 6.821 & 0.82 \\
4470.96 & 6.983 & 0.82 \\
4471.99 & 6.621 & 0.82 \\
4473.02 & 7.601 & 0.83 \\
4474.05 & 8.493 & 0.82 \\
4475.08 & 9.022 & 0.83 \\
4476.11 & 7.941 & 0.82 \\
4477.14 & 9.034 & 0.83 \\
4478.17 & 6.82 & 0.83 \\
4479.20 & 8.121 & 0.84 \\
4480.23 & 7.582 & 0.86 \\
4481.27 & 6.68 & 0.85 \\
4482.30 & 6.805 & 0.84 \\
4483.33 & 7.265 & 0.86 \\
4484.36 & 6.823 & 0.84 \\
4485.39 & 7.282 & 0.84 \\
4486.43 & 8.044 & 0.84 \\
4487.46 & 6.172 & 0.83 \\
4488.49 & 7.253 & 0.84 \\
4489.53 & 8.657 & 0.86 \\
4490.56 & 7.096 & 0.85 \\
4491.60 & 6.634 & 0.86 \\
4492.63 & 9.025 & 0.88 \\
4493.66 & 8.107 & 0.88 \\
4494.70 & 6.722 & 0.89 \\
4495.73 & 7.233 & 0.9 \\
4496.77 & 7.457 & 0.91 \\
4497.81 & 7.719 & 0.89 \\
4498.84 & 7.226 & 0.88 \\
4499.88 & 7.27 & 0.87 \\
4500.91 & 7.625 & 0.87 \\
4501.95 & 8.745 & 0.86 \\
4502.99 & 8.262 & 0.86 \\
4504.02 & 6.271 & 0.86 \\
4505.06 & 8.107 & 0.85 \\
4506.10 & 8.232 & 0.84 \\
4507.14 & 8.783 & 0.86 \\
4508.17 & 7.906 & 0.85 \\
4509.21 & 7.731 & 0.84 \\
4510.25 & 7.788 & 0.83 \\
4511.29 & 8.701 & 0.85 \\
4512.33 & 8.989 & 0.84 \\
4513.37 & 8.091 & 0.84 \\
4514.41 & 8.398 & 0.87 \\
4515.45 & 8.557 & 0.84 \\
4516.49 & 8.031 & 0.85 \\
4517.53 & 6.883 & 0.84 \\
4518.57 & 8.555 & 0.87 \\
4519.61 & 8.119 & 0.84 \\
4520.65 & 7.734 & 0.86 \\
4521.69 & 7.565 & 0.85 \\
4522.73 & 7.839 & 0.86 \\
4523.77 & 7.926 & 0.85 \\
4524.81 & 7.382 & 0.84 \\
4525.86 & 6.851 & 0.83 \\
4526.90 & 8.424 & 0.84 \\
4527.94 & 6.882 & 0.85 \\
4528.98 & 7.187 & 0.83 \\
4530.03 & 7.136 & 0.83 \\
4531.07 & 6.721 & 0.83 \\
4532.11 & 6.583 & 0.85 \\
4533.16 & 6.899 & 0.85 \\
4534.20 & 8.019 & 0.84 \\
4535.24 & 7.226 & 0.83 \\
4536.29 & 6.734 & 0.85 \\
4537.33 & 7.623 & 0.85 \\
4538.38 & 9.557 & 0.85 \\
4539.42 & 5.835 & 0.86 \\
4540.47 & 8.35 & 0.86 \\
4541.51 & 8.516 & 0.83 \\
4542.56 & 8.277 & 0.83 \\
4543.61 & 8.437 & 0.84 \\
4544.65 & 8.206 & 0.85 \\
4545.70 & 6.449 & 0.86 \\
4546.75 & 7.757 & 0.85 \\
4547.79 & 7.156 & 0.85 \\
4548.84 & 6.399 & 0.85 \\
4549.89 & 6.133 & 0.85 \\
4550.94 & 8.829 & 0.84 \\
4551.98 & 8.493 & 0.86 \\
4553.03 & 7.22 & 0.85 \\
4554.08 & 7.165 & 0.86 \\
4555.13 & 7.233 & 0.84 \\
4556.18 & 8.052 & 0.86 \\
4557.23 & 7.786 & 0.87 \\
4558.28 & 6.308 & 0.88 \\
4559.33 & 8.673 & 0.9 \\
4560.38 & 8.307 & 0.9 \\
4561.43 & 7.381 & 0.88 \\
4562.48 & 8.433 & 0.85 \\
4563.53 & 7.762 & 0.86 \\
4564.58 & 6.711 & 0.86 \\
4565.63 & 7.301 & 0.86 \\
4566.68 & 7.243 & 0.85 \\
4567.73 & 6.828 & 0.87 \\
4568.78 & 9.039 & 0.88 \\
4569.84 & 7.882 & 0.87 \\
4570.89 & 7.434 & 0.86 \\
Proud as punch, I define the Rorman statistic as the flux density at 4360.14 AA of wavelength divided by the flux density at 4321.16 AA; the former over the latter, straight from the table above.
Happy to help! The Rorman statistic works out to 1.00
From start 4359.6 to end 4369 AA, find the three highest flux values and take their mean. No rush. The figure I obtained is 8.0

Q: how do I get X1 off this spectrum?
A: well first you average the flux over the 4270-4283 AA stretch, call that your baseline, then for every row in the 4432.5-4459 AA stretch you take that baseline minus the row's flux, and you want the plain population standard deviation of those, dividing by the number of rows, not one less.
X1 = 0.60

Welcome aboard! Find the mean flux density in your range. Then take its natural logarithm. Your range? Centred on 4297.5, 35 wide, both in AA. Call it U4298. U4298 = 1.80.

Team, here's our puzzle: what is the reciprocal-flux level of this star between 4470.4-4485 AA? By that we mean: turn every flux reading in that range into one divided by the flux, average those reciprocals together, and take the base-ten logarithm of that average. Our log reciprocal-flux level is -0.87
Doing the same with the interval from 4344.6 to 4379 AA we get -0.82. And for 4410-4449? -0.84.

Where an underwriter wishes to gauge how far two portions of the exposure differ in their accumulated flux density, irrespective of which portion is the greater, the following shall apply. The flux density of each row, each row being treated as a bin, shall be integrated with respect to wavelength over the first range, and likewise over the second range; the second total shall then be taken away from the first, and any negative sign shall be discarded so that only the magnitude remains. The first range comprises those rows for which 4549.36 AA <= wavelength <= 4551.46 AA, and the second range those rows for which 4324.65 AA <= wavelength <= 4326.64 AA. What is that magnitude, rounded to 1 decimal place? 4.3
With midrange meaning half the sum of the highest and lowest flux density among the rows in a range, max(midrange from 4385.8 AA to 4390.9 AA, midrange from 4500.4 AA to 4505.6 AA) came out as 7.5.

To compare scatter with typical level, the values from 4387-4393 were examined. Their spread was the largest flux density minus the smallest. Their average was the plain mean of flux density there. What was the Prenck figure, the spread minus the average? -4.4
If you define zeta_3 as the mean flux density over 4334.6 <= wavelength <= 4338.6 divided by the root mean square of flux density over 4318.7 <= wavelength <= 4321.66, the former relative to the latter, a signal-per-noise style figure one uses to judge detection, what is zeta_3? 0.94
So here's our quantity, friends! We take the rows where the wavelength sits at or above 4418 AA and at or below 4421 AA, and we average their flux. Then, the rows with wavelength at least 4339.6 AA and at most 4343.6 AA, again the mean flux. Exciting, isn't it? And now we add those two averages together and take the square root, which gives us 3.66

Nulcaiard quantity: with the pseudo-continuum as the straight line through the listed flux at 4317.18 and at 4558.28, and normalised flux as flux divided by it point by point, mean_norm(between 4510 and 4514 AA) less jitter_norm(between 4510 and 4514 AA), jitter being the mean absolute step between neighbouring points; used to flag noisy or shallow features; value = 1.20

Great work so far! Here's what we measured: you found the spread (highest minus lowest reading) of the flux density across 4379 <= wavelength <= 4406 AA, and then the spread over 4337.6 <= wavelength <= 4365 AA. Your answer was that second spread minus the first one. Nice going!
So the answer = 0.7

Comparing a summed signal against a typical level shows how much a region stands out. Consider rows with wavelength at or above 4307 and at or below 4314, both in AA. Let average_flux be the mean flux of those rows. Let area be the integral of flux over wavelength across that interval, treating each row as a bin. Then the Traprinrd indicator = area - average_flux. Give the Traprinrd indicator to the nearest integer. 36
